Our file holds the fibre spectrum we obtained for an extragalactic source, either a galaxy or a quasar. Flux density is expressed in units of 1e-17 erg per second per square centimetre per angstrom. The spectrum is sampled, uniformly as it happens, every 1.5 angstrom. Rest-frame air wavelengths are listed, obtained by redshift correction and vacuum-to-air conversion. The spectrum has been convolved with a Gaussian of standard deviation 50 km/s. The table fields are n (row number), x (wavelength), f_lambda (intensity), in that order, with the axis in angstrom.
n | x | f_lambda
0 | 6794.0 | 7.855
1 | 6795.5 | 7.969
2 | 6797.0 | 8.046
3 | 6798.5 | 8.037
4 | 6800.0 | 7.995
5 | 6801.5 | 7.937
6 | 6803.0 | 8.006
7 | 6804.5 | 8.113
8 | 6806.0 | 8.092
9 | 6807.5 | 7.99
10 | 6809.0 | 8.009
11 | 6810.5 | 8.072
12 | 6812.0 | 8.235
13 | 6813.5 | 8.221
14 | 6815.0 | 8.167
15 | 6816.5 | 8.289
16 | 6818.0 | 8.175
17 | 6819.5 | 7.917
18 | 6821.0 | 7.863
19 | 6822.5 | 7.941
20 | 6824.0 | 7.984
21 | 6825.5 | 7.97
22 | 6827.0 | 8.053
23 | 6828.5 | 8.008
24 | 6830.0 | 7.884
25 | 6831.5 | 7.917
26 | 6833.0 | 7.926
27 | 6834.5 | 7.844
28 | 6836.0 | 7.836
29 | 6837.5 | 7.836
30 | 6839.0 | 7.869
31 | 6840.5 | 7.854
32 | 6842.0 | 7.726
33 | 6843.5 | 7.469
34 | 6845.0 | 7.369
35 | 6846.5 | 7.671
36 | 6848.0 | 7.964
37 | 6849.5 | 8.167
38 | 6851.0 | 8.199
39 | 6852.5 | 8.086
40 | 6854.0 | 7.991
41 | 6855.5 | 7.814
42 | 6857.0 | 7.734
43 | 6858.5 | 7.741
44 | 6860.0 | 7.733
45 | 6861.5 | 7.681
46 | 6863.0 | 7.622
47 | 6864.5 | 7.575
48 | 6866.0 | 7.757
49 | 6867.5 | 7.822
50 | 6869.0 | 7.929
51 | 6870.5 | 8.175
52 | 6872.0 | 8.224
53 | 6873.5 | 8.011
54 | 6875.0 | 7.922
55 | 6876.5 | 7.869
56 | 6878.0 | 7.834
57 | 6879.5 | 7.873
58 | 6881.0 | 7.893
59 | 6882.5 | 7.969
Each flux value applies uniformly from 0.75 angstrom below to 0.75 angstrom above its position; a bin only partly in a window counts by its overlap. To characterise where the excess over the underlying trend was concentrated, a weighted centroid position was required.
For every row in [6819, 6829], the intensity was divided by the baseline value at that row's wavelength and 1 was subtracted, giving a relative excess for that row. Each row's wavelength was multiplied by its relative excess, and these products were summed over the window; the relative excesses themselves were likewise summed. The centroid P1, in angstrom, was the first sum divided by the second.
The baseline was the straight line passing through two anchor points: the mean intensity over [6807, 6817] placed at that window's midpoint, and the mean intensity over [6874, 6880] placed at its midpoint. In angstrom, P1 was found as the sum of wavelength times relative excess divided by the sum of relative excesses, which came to 6822.6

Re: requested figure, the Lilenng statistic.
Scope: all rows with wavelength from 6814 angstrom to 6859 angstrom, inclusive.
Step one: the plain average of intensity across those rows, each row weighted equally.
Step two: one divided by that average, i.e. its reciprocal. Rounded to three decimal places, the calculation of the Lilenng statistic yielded 0.126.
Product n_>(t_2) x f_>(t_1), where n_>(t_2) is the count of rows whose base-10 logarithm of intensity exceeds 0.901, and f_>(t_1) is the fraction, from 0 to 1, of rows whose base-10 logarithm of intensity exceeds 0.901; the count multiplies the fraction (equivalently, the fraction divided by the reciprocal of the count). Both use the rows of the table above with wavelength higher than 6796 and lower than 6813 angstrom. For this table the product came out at 9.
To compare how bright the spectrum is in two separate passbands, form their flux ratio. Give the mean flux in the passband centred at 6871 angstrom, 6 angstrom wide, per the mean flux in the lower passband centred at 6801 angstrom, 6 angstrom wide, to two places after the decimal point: 1.01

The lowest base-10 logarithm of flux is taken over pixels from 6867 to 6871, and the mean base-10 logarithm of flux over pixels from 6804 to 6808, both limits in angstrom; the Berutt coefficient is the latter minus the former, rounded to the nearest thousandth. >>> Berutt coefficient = 0.013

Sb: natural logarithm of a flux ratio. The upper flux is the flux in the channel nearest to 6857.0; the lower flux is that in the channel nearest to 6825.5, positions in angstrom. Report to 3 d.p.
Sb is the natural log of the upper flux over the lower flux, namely -0.030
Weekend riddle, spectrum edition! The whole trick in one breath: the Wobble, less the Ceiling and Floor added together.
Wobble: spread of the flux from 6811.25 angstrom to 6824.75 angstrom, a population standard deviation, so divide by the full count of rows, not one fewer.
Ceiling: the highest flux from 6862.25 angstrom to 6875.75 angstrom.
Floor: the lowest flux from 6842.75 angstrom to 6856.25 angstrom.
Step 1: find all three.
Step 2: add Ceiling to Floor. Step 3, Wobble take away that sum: -15.4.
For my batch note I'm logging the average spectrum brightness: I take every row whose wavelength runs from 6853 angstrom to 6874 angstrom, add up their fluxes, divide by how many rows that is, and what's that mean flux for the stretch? 7.84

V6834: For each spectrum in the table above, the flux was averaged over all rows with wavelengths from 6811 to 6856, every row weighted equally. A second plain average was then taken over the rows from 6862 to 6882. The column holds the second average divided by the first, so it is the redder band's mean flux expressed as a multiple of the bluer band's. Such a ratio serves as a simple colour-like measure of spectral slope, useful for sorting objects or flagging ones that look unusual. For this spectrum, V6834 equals 0.993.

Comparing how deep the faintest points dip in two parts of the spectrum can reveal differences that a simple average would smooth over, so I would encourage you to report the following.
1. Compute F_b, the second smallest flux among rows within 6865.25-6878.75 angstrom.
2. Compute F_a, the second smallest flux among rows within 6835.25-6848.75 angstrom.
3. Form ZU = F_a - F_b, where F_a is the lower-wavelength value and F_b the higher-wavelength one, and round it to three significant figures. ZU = -0.353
